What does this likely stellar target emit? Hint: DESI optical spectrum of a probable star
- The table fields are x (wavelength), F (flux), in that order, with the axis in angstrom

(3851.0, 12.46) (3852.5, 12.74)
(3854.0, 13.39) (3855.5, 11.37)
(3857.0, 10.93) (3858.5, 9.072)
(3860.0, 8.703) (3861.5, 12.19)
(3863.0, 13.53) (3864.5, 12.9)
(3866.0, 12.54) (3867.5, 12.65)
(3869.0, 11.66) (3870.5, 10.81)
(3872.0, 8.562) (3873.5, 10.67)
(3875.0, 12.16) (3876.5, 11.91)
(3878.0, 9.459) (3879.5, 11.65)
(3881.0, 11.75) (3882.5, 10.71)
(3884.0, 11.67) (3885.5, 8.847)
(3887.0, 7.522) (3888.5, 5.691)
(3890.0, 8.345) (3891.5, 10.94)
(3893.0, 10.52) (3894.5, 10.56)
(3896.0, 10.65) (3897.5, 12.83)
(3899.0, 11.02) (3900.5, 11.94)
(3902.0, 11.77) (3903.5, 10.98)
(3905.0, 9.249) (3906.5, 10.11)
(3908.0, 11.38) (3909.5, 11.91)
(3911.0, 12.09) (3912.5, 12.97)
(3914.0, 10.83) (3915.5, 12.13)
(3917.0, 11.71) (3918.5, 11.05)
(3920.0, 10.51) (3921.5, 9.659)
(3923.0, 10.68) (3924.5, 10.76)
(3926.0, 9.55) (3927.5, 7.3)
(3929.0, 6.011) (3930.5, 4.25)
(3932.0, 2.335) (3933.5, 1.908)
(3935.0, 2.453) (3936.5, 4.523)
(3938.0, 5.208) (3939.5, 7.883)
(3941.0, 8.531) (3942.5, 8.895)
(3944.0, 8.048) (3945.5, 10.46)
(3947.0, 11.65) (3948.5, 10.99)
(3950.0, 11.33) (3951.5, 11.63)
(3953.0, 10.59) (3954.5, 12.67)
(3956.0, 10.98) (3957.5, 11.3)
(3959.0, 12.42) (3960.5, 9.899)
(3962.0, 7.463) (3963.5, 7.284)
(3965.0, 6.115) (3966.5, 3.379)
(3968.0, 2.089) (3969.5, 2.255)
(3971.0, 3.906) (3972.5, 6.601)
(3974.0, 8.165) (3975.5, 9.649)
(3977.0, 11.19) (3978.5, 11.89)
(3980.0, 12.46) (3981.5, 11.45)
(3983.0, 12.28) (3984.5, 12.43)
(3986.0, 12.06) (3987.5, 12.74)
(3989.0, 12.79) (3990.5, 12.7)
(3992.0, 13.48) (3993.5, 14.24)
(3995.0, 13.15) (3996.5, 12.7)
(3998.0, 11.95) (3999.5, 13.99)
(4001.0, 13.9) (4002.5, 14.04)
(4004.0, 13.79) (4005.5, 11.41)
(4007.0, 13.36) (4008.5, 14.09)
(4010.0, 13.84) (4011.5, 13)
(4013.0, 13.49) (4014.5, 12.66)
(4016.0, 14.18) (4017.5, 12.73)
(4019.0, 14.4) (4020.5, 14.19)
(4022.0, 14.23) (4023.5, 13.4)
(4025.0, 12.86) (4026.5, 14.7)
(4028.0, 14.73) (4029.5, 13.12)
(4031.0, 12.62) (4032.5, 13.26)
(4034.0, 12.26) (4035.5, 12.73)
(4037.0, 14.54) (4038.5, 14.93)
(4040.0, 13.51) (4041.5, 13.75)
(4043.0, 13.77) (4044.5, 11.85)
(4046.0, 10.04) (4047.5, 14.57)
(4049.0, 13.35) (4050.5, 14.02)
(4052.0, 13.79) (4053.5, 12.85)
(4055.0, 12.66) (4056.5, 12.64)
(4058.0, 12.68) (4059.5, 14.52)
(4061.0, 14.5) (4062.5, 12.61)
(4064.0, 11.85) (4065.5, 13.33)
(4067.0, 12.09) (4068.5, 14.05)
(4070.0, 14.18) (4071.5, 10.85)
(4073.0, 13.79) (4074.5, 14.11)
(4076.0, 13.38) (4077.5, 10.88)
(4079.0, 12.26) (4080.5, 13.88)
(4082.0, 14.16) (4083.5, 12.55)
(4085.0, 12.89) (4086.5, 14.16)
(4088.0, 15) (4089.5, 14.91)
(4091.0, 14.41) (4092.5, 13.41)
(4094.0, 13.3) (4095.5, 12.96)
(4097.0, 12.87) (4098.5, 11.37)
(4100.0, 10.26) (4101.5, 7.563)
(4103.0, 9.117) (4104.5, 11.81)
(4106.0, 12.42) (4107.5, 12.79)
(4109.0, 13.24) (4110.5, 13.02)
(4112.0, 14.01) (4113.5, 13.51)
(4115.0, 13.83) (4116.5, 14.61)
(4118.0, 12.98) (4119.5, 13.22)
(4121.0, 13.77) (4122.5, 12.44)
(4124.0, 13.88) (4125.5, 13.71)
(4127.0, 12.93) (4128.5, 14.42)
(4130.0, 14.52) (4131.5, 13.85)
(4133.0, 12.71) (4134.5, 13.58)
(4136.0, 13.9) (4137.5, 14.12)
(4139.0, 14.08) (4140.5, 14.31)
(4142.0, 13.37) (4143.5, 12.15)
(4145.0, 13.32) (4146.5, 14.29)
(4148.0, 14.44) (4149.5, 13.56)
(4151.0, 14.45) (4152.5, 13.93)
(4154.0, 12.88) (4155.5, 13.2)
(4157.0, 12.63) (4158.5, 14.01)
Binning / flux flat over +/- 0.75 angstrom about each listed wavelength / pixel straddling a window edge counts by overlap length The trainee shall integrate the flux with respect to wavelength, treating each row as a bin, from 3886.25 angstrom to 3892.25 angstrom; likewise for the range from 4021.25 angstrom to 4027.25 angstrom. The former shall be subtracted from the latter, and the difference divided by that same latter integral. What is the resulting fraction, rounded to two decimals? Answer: 0.41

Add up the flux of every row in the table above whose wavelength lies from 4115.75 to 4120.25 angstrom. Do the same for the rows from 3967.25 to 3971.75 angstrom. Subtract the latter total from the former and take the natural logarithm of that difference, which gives 3.5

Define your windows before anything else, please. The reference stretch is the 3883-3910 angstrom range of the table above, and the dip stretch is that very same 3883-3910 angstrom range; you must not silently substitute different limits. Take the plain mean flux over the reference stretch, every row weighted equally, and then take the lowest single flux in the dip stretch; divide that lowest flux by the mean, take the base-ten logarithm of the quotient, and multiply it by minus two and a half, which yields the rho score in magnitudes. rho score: 0.6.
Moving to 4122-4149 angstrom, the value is 0.1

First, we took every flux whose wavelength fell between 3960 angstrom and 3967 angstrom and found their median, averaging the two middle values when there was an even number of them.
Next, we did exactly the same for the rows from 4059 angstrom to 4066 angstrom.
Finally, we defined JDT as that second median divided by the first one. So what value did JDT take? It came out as 1.83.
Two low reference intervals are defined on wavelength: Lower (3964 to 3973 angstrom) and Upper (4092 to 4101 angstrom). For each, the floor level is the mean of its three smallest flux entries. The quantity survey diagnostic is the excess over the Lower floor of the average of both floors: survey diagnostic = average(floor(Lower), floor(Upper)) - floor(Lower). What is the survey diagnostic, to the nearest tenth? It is 4.5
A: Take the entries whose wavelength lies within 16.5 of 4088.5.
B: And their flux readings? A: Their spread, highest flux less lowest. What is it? 7.4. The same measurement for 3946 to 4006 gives 12.2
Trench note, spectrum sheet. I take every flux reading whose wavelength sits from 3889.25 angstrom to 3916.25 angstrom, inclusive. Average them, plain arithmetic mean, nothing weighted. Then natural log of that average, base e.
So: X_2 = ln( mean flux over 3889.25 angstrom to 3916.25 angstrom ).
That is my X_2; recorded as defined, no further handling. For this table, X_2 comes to 2.41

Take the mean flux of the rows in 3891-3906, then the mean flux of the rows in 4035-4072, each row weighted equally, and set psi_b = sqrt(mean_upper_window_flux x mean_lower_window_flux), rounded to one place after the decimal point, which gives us 12.1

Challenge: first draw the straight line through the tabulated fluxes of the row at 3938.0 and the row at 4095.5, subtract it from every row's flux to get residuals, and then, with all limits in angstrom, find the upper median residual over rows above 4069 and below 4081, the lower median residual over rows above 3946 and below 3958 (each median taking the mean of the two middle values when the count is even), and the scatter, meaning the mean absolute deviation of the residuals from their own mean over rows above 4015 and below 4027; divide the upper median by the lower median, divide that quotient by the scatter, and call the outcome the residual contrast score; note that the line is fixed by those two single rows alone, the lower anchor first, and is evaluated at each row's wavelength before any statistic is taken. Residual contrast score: 0.43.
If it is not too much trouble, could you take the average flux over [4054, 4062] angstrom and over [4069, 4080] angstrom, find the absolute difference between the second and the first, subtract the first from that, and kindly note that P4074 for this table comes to -12.8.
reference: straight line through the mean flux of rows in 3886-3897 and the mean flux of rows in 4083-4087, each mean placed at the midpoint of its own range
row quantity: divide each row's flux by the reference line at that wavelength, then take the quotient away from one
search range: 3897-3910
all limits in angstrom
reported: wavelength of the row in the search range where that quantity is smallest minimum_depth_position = 3897.5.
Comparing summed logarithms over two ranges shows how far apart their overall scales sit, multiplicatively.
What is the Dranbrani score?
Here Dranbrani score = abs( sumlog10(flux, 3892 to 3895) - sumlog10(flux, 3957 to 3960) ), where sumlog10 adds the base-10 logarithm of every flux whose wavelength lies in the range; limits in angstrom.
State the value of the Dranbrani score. 0.10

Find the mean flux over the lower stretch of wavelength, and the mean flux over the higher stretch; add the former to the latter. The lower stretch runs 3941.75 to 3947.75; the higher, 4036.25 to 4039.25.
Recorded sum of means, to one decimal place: 24.5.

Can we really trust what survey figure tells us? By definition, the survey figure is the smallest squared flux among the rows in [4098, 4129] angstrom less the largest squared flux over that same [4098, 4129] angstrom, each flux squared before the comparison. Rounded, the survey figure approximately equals -156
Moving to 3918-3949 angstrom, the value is -132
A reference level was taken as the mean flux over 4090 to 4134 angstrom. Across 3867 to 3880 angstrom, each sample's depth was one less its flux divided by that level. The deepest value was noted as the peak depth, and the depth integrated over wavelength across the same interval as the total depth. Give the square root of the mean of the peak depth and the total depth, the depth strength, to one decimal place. 1.1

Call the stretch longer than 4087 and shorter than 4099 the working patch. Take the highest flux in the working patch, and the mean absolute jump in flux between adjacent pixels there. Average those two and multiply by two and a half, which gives 19.4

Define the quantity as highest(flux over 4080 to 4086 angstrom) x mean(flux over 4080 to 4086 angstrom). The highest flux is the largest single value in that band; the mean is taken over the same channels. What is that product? 189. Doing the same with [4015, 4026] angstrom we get 197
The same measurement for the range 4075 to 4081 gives 175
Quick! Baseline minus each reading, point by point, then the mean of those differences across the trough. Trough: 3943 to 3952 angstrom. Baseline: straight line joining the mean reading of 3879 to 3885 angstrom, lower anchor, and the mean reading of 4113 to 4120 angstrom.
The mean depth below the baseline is 1.4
